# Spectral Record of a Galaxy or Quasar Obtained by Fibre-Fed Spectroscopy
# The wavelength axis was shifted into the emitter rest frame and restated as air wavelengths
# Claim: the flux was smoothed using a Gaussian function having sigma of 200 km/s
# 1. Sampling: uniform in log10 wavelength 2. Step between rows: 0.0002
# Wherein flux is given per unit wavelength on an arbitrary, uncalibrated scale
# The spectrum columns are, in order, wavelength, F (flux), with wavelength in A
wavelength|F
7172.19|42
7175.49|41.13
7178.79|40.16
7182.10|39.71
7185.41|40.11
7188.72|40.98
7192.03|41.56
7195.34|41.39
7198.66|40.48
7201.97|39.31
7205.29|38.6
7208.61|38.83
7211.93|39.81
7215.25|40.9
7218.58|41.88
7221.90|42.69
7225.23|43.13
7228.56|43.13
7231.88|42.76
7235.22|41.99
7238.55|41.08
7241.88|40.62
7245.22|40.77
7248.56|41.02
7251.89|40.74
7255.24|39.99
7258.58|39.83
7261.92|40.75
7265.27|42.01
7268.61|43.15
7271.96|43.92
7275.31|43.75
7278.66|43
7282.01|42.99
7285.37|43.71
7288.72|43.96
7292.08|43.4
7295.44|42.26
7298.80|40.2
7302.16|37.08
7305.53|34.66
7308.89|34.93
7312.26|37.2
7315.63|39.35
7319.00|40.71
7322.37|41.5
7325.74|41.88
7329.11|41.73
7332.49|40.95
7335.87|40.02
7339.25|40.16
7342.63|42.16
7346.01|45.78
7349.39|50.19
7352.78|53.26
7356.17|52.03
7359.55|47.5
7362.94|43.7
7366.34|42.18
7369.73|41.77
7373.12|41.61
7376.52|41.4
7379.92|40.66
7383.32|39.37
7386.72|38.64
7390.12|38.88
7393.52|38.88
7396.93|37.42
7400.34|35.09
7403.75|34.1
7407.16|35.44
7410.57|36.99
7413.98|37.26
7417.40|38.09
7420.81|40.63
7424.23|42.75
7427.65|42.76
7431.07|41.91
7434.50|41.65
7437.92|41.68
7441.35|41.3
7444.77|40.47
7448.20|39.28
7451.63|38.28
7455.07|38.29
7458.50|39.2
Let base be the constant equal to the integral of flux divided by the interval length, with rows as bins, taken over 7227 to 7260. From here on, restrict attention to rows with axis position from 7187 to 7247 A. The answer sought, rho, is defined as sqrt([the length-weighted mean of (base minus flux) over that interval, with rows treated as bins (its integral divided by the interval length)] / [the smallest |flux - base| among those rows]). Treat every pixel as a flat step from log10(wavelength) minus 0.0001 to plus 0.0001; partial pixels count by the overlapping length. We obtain 0.9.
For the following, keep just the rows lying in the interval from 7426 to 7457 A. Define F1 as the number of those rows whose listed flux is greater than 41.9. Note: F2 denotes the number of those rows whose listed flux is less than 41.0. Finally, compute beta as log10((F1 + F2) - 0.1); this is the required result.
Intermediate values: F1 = 2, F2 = 4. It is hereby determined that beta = 0.77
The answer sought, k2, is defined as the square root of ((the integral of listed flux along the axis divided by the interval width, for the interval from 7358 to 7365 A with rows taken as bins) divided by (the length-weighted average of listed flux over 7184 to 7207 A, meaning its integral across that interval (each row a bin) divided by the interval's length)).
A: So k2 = 1.06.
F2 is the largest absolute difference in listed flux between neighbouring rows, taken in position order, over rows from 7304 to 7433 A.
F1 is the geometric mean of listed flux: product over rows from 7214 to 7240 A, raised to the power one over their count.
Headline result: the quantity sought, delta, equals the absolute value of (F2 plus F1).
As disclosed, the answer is 46.7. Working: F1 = 42.2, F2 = 4.53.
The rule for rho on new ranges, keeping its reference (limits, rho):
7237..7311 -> 1.1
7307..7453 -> 1.5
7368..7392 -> 2.1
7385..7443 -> 4.6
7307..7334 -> 2.4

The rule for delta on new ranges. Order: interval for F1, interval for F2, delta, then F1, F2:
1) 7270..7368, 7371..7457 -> 44.9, 42.4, 2.54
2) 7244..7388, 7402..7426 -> 44.4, 41.8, 2.54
